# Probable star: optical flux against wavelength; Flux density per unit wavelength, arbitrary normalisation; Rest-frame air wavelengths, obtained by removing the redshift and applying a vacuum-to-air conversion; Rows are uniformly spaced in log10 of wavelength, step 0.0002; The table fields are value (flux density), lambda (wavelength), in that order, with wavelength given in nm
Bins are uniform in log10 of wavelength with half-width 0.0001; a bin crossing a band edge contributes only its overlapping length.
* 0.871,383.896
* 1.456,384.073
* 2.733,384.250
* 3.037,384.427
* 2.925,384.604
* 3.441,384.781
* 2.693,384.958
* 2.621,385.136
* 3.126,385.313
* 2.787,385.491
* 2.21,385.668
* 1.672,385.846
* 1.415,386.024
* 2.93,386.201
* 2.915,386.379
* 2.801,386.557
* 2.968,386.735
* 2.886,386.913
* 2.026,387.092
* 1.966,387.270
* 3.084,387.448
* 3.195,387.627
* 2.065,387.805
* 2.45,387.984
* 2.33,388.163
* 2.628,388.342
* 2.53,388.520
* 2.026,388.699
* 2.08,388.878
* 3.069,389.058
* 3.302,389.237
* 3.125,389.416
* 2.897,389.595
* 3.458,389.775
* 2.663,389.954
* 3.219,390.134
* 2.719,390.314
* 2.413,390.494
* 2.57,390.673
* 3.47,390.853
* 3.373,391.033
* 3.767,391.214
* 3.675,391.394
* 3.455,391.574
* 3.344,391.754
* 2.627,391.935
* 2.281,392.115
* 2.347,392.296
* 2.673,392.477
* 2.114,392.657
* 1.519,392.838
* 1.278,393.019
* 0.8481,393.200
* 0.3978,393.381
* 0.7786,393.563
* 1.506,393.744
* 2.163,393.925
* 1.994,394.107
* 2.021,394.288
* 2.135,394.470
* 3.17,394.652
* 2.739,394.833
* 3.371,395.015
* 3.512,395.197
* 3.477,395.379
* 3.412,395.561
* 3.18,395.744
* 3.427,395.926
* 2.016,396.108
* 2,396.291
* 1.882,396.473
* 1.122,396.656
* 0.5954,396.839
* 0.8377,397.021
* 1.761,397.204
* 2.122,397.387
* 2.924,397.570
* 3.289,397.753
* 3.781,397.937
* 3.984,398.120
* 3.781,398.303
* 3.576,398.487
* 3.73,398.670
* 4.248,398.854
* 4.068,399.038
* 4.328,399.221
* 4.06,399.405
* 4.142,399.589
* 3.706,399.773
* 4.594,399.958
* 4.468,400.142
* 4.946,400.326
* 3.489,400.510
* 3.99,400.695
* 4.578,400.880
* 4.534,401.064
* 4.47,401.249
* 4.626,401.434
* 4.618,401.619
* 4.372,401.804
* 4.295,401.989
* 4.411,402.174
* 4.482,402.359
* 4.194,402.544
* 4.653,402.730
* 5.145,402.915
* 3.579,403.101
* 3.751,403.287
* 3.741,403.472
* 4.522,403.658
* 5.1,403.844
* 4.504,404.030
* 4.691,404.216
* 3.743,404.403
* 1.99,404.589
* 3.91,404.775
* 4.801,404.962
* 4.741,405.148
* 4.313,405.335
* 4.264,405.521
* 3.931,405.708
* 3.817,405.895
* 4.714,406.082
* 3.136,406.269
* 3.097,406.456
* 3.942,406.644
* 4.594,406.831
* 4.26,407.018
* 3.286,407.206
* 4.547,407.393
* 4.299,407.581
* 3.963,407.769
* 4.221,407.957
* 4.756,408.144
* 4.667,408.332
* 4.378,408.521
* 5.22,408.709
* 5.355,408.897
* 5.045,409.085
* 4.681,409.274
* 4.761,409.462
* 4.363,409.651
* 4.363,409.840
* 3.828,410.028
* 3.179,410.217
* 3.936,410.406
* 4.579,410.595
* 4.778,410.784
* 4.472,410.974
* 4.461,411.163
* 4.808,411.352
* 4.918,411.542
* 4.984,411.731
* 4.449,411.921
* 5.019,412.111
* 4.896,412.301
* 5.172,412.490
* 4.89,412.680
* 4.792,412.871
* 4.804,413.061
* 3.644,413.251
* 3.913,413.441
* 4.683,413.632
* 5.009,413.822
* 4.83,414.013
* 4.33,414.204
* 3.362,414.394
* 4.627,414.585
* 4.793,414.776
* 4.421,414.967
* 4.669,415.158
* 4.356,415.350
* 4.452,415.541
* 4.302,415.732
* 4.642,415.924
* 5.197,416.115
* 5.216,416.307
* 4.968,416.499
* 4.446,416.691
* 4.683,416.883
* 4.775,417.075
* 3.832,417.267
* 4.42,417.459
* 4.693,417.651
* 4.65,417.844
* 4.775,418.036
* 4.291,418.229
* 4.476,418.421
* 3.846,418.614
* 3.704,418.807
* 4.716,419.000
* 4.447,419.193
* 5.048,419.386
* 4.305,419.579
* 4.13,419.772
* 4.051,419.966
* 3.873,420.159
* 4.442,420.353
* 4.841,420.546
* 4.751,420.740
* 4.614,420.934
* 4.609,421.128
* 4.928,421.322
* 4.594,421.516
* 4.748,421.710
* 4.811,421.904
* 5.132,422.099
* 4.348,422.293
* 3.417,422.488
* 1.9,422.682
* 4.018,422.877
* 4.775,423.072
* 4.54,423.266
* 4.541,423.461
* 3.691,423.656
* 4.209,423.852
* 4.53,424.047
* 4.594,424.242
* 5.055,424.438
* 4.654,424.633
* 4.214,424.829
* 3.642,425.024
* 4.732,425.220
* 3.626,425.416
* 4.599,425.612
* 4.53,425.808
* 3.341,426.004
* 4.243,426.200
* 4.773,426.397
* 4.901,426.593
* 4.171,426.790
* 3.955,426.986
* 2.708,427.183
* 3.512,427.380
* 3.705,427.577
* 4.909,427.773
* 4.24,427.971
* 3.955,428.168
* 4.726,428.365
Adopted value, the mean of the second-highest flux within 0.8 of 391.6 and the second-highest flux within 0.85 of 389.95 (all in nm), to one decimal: 3.5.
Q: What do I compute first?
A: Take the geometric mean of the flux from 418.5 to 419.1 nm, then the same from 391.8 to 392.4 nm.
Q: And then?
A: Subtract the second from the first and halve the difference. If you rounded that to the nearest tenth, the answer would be 0.8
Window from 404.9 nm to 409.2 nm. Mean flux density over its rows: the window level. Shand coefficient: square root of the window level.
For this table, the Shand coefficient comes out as 2.08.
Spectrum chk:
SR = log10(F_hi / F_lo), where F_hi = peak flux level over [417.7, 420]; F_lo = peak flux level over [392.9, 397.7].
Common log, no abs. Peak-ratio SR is 0.16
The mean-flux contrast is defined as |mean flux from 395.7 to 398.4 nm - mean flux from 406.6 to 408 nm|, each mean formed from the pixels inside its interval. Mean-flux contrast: 1.7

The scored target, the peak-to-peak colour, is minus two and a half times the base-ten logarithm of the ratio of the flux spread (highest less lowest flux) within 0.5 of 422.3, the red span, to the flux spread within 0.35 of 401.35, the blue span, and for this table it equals -3.3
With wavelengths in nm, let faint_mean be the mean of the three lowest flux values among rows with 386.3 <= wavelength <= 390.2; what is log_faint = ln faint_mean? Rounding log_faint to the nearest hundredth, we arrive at 0.70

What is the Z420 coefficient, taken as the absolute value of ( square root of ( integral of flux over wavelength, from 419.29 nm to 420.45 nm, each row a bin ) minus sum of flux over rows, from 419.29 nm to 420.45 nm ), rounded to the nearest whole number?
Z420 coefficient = 24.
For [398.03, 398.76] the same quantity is 13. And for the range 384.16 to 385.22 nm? 16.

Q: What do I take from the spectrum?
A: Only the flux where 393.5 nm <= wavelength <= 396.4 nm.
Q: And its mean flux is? 2.6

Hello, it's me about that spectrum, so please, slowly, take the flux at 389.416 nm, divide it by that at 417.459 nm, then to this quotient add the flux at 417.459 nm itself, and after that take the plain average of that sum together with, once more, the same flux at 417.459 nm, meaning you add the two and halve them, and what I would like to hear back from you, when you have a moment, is 4.8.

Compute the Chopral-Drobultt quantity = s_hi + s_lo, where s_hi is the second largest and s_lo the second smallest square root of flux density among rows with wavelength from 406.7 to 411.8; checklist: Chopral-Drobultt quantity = 4.10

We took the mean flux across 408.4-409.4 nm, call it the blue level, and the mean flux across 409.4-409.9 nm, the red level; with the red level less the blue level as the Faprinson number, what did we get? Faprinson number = -0.44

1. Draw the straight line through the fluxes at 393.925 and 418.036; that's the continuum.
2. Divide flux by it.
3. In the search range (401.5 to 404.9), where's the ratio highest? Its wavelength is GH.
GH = 402.915 nm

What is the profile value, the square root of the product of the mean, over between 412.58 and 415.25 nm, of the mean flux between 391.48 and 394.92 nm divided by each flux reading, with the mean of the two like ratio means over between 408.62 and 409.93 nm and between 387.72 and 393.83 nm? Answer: 0.59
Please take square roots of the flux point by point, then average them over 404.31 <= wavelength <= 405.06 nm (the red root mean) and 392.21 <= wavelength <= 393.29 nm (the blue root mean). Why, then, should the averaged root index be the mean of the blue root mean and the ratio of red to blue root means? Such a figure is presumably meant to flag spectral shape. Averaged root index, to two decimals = 1.37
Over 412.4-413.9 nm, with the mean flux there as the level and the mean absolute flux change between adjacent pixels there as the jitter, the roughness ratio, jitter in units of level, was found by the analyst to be 0.090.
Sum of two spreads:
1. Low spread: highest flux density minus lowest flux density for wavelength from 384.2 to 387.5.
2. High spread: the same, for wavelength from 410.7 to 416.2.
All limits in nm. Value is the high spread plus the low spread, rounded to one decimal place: 3.9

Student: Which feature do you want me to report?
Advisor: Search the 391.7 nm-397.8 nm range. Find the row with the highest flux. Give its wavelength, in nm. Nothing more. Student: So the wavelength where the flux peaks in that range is 395.197 nm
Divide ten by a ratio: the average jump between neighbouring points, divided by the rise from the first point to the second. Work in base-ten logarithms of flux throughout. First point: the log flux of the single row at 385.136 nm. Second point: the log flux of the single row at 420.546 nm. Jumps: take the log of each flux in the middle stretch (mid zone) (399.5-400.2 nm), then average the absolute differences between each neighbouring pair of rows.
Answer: 52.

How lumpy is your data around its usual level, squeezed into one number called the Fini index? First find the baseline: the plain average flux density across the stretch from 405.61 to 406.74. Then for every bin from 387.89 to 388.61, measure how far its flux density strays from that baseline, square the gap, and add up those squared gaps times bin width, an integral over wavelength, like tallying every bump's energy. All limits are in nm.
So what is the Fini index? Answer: 1.2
